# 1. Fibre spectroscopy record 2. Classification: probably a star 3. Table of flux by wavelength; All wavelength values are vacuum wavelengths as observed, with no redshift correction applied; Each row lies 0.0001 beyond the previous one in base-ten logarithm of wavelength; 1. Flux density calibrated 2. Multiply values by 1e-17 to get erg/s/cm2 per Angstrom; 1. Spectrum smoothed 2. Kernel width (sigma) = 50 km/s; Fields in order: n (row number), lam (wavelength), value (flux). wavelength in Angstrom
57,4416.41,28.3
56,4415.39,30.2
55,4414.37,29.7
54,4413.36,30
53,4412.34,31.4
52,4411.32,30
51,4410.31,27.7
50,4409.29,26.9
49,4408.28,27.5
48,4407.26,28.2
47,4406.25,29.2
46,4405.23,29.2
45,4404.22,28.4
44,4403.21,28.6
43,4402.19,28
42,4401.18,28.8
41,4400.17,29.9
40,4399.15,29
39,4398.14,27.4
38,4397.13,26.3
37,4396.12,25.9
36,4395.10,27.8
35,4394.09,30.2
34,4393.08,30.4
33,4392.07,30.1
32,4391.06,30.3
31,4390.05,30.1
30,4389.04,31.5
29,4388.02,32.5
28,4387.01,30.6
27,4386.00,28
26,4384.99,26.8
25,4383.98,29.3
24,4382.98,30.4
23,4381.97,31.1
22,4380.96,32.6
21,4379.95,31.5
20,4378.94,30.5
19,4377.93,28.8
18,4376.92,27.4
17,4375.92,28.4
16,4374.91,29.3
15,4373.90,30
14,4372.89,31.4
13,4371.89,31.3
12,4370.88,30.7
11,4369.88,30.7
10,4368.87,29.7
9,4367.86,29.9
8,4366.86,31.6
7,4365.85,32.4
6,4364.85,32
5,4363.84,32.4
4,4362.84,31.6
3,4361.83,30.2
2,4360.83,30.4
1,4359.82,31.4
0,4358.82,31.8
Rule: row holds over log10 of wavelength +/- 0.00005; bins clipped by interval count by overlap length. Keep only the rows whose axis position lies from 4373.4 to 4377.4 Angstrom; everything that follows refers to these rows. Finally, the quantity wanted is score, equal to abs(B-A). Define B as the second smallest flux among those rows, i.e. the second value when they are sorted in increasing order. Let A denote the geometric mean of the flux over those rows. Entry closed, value 0.4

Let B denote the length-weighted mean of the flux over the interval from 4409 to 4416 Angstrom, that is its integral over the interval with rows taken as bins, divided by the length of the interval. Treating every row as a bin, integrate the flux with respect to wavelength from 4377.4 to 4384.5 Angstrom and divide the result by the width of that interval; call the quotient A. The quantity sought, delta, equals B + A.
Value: 60.0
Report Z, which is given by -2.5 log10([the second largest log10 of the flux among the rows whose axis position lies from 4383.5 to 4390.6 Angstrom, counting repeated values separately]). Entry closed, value -0.439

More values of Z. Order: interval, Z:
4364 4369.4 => -0.444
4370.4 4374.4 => -0.437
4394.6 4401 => -0.413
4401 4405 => -0.408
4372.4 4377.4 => -0.424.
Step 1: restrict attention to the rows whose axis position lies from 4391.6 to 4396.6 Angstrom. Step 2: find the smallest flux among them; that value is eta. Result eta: 25.9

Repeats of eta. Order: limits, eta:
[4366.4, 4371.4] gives 29.7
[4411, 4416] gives 29.7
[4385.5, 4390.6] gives 28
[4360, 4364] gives 30.2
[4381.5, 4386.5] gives 26.8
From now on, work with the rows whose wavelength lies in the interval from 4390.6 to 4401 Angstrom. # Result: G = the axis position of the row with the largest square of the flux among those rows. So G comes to 4393.08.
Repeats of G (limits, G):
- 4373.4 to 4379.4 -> 4378.94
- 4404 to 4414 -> 4412.34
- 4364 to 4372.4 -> 4365.85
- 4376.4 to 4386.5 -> 4380.96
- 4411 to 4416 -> 4412.34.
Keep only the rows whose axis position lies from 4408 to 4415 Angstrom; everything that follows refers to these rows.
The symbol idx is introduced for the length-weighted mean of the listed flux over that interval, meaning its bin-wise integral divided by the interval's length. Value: 29.1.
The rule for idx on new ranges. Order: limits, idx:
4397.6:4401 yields 28.8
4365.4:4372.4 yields 30.9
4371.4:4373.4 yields 31.4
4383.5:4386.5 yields 28.0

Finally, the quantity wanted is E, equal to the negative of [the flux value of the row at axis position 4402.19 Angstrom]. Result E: -28.0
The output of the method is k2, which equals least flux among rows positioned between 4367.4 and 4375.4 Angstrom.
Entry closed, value 29.3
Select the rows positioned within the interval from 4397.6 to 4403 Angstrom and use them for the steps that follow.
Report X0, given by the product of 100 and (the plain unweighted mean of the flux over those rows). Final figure 2862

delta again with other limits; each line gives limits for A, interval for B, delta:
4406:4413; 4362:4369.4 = 60.0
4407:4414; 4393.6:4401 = 56.9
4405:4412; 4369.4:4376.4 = 58.7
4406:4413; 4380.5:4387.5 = 58.5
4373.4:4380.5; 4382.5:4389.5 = 59.3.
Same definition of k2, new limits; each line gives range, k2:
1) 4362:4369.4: 29.7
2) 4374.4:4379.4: 27.4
